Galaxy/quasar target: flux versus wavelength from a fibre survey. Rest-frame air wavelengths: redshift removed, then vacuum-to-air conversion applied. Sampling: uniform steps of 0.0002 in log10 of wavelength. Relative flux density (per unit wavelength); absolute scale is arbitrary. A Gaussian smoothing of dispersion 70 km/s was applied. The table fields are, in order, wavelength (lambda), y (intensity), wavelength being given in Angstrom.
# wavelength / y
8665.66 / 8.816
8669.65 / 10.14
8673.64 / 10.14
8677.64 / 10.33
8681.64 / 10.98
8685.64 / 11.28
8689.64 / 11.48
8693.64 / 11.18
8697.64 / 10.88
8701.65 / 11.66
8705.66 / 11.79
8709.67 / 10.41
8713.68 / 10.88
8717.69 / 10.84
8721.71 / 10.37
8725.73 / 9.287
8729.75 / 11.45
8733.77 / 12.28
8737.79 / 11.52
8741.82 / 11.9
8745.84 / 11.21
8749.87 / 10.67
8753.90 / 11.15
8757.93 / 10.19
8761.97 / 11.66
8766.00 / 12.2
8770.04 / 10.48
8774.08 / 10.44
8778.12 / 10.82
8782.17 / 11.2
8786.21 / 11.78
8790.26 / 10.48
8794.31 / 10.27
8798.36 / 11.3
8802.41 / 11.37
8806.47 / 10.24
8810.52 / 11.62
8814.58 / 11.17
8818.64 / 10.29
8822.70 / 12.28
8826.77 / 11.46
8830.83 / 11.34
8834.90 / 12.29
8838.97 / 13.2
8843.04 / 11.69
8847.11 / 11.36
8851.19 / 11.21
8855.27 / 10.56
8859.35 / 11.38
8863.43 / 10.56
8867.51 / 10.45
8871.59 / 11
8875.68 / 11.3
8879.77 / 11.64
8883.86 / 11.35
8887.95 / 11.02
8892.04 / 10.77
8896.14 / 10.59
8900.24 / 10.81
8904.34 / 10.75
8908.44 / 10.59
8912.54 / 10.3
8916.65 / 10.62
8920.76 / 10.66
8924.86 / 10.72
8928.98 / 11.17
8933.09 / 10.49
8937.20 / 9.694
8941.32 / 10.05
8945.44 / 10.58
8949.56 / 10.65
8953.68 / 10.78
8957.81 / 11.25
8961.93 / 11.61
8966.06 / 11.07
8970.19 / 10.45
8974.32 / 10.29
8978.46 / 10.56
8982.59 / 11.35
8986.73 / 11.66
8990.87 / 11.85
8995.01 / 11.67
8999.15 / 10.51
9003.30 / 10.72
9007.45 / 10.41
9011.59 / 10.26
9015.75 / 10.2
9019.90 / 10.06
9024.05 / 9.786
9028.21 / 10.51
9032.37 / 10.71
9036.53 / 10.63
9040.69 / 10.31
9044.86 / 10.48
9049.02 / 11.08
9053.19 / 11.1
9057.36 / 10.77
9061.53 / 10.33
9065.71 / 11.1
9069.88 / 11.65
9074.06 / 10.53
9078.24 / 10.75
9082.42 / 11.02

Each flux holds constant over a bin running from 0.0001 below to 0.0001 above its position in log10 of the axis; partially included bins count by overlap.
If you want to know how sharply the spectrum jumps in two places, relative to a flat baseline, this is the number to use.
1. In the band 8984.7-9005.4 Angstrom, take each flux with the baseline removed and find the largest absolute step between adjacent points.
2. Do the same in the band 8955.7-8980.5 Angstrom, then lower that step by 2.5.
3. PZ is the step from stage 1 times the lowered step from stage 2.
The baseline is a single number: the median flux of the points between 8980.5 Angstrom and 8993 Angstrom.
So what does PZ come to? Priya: -2.18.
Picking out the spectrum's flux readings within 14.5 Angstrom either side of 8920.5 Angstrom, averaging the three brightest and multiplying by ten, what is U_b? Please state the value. 108.5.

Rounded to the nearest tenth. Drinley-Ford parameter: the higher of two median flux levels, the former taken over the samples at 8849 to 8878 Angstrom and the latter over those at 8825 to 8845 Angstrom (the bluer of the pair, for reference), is 11.7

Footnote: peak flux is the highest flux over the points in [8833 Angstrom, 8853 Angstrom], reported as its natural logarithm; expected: 2.58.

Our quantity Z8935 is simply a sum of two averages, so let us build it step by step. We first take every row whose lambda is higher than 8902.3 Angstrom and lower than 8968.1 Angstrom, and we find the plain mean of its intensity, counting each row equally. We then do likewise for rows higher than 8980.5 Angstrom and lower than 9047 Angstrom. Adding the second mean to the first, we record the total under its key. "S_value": 21.4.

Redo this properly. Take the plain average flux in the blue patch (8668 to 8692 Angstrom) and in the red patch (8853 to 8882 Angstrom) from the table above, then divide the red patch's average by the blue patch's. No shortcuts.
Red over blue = 1.02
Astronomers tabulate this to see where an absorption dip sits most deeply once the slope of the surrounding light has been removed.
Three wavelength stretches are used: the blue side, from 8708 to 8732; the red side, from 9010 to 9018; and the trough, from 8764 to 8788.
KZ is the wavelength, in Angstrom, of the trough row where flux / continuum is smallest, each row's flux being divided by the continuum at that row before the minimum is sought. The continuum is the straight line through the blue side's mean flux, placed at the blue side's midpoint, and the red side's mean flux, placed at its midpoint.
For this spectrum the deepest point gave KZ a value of 8774.08 Angstrom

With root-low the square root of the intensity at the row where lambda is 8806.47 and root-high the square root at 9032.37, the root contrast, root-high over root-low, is 1.02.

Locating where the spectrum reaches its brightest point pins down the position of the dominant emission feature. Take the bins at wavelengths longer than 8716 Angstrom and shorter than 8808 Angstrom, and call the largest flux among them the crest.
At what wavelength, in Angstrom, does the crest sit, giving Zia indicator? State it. 8733.77 Angstrom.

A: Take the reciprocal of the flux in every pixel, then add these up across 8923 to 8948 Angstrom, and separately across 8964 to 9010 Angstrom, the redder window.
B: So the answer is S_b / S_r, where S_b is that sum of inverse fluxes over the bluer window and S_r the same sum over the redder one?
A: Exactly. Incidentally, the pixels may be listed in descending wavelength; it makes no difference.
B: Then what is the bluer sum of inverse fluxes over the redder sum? 0.6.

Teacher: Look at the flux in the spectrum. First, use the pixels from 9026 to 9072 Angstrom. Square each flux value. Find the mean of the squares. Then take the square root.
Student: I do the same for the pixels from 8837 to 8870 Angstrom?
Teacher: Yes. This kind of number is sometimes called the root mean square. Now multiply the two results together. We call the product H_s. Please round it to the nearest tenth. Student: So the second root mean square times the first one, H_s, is 122.3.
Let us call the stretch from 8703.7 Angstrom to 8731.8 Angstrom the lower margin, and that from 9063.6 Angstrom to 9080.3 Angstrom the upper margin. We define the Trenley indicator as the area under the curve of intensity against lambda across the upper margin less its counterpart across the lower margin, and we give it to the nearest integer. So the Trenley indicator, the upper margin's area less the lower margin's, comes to -117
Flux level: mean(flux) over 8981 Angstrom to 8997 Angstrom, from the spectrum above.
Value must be 11.6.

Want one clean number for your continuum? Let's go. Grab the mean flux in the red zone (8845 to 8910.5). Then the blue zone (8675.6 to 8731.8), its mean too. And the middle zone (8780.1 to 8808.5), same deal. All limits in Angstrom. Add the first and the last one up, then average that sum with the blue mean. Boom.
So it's 16.4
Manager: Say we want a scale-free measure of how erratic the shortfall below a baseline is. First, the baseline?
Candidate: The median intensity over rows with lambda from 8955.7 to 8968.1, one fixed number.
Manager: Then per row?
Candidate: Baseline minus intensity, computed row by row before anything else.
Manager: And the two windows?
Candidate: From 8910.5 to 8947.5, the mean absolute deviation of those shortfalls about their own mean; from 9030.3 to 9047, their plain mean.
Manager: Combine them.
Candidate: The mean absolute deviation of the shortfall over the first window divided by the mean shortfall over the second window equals 0.43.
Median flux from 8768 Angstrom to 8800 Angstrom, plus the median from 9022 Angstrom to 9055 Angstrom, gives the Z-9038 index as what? 21.2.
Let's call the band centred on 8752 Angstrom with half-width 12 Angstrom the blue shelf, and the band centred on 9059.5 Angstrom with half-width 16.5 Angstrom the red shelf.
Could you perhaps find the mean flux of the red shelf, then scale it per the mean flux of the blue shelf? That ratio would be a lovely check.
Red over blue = 0.978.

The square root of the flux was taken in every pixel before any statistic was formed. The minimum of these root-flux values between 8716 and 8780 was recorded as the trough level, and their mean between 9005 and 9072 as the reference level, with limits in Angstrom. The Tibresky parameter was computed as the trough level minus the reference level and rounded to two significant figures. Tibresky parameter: -0.21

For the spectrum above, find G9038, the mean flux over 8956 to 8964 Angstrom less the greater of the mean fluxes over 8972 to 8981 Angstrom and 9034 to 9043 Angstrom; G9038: 1.0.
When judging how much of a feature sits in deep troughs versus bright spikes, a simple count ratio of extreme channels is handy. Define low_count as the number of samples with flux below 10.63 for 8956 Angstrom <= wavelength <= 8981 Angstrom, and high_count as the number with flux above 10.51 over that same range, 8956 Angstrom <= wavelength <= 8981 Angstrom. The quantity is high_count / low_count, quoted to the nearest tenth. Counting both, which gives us 1.3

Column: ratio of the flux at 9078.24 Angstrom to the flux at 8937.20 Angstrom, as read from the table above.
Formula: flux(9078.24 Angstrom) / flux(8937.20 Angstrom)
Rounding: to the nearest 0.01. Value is 1.11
